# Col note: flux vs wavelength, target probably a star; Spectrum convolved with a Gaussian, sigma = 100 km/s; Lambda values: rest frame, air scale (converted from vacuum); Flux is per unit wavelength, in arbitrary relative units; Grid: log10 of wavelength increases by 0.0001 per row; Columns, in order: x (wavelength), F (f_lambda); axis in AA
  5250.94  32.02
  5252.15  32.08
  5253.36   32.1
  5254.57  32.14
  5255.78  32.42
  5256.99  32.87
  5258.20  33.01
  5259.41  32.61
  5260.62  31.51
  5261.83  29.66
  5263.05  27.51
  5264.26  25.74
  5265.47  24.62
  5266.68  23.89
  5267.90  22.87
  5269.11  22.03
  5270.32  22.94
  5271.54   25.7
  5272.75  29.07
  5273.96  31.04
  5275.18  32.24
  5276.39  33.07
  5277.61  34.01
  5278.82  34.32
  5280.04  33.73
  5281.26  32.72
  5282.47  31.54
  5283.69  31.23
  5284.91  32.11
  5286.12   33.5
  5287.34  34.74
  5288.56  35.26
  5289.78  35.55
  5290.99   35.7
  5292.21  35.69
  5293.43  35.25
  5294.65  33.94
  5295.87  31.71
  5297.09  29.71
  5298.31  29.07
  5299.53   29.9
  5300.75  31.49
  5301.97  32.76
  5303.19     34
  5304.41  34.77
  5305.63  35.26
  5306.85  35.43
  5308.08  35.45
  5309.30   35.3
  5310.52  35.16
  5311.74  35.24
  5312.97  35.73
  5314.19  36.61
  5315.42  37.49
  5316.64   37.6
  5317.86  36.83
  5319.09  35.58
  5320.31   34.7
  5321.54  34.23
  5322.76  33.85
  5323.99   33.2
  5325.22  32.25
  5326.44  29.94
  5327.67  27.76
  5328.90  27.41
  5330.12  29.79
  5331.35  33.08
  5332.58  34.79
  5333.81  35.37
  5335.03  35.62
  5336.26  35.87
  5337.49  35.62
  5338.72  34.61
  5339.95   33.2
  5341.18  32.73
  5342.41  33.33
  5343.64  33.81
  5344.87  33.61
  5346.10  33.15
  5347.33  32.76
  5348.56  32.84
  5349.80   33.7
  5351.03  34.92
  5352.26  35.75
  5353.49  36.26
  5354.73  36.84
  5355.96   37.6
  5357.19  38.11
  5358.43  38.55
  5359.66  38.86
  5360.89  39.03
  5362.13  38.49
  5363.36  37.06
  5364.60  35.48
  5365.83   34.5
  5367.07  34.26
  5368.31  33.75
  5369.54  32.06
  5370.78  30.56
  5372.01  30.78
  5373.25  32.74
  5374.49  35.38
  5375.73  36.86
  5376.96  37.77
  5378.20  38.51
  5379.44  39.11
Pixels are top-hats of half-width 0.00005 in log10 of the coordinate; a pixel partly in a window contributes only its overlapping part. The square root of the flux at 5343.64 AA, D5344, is 5.81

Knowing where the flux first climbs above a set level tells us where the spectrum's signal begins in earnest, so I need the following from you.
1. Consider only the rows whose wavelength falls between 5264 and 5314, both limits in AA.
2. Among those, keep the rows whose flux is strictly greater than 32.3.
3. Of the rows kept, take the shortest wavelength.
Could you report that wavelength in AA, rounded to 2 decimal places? 5276.39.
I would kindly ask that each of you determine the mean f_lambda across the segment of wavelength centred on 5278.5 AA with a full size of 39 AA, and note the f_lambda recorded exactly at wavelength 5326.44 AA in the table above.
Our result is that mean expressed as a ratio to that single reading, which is 1.03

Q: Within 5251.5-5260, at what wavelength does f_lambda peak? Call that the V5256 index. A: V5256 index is 5258.20 AA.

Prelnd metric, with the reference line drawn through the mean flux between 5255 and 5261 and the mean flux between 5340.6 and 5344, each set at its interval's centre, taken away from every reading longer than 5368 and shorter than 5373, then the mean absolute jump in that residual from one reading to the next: 1.1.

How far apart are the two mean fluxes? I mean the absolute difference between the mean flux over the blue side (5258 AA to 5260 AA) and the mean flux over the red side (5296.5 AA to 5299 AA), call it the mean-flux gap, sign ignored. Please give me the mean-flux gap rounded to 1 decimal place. 3.4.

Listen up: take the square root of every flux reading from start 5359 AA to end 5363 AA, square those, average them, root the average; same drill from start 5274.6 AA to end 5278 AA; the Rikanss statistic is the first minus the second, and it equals 0.5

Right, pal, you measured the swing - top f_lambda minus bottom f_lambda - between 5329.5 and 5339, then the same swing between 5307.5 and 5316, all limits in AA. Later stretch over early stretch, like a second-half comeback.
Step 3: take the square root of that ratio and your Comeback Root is 1.6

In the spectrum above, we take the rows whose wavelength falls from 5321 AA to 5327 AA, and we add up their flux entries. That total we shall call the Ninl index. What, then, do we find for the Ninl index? 163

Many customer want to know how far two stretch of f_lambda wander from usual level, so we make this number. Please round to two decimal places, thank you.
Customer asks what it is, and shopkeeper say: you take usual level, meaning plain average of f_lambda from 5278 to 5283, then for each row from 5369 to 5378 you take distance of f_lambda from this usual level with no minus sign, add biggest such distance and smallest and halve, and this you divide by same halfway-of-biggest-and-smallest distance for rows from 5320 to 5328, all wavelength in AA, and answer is 0.92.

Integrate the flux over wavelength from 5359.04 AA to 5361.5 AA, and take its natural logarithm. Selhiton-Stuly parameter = 4.57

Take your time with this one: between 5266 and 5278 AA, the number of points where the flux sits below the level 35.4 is 10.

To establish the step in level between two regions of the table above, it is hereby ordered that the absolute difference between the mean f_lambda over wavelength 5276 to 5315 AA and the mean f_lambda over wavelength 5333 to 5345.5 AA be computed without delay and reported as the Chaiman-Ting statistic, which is 0.63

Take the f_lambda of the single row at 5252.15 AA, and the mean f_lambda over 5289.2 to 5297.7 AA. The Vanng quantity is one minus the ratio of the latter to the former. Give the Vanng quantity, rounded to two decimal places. -0.06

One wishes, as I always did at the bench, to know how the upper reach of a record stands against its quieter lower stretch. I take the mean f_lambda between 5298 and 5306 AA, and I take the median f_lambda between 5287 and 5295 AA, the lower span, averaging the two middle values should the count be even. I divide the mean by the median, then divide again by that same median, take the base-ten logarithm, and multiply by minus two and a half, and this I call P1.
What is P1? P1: 3.96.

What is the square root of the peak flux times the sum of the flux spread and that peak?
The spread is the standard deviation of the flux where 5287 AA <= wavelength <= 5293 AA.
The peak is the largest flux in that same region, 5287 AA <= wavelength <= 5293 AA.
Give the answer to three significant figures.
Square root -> 35.9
